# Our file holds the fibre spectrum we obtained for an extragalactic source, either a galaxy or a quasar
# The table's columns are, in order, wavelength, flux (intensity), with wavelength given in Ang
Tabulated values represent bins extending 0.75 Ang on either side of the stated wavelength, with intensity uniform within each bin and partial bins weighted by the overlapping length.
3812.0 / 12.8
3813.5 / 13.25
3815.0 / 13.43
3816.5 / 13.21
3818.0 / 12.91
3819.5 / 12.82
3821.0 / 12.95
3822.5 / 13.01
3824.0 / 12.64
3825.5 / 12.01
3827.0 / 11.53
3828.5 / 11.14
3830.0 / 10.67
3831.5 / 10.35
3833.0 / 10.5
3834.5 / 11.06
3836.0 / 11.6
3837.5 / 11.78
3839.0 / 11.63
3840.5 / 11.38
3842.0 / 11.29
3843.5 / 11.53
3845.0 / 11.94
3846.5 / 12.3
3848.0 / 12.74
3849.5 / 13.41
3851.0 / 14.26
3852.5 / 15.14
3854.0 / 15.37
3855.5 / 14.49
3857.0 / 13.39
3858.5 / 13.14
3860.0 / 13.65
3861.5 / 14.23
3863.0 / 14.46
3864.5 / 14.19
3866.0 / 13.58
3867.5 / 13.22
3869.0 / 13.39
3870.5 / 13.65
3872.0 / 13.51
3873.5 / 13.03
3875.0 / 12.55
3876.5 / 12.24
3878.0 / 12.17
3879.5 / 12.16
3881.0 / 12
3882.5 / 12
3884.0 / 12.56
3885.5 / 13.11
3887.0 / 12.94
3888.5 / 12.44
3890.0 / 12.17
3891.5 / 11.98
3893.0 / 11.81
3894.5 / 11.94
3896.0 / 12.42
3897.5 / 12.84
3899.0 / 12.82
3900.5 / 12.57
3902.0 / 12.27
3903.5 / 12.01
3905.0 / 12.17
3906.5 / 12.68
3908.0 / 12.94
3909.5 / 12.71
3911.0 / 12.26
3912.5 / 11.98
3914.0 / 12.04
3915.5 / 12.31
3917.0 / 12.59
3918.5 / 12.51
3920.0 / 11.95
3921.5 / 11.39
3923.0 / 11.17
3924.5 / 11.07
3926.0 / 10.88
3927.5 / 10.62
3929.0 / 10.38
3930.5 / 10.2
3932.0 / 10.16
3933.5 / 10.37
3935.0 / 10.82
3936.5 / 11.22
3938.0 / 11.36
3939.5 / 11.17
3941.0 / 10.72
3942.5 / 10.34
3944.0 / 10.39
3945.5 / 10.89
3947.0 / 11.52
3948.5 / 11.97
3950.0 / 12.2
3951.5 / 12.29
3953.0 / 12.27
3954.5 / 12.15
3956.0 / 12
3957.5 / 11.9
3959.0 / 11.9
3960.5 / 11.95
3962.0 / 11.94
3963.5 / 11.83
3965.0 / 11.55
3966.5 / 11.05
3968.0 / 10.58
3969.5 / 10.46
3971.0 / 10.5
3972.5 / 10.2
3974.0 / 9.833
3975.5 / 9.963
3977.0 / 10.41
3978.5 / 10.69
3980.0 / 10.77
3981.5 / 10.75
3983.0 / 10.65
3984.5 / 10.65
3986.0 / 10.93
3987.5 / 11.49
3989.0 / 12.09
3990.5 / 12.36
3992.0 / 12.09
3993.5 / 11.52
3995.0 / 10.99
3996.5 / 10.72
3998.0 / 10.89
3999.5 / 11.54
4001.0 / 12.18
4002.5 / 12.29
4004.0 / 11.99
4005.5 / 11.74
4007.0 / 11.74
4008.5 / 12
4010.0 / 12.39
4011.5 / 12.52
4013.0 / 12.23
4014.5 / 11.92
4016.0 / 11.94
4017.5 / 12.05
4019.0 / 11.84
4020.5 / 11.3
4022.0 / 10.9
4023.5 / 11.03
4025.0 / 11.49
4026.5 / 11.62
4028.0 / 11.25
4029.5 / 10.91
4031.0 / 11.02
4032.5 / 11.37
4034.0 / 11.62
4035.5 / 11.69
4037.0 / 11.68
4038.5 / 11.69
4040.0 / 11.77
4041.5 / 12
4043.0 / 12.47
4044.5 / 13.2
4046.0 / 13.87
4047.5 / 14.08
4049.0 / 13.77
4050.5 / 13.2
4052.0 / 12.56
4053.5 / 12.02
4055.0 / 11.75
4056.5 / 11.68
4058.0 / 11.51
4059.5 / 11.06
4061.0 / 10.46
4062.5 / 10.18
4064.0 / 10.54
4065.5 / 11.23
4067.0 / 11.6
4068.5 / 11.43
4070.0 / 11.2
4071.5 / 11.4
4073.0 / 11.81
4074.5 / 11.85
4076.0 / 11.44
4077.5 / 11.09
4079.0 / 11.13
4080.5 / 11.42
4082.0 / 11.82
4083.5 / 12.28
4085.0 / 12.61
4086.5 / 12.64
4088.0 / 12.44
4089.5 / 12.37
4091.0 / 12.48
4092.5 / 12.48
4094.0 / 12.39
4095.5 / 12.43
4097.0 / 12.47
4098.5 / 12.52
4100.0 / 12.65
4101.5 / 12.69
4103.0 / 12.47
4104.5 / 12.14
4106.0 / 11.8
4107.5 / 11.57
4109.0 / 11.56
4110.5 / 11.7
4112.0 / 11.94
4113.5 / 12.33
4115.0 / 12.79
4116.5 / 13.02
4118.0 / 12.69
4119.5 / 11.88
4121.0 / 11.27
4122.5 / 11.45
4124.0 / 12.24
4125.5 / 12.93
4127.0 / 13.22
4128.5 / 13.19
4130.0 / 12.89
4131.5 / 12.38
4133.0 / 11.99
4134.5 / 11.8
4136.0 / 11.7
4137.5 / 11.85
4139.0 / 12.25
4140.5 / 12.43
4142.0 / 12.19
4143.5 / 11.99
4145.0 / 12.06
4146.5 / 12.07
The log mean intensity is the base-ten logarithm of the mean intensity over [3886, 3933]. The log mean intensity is 1.077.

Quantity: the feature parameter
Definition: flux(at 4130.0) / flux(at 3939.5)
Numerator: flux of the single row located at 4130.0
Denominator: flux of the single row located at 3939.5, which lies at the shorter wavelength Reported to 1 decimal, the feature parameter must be 1.2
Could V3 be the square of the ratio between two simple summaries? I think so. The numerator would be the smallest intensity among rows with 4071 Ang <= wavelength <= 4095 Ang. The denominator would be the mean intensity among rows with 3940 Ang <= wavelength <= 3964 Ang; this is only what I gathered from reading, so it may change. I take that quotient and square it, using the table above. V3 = 0.91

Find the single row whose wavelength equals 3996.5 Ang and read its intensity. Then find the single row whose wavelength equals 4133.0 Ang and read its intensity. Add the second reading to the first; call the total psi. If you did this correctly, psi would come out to 22.7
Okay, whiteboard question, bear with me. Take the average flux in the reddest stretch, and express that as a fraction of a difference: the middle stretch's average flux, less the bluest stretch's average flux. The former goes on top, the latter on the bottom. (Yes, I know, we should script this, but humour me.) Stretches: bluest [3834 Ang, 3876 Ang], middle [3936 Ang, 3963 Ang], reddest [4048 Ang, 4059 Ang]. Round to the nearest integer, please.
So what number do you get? -8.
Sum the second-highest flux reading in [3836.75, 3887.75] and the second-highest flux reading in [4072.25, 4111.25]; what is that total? 27.8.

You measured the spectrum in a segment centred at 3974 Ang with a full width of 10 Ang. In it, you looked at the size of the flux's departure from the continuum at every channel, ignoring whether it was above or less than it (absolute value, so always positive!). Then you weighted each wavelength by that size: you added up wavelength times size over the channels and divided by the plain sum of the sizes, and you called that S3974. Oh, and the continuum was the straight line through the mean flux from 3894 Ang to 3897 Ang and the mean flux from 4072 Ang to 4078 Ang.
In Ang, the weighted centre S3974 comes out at 3973.9 Ang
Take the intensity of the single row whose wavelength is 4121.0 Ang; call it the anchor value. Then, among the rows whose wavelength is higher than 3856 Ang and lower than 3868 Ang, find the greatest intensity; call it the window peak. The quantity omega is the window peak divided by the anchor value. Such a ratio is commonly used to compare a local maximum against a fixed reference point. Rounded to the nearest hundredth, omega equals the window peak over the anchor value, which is 1.28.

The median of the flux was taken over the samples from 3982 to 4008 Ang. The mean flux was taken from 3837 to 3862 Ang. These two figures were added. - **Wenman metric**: 24.6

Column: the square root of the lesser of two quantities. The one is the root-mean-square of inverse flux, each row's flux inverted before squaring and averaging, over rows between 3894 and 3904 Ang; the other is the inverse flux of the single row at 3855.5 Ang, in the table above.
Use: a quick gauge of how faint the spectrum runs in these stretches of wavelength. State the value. 0.263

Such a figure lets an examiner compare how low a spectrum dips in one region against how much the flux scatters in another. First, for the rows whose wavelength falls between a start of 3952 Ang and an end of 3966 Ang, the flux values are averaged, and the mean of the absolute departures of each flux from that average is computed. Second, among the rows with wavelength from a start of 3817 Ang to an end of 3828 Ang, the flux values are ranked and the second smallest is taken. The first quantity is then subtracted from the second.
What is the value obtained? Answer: 11.9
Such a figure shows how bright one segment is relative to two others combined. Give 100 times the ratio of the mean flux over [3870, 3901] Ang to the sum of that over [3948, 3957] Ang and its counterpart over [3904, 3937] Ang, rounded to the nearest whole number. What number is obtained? 53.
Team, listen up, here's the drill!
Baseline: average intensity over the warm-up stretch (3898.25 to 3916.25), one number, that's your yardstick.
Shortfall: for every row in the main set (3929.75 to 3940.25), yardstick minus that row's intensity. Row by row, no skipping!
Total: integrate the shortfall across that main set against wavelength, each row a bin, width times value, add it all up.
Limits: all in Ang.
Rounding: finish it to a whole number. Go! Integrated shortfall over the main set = 17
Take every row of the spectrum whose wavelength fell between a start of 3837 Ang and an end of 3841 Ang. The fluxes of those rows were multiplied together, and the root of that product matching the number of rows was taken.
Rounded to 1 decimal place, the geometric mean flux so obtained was 11.6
